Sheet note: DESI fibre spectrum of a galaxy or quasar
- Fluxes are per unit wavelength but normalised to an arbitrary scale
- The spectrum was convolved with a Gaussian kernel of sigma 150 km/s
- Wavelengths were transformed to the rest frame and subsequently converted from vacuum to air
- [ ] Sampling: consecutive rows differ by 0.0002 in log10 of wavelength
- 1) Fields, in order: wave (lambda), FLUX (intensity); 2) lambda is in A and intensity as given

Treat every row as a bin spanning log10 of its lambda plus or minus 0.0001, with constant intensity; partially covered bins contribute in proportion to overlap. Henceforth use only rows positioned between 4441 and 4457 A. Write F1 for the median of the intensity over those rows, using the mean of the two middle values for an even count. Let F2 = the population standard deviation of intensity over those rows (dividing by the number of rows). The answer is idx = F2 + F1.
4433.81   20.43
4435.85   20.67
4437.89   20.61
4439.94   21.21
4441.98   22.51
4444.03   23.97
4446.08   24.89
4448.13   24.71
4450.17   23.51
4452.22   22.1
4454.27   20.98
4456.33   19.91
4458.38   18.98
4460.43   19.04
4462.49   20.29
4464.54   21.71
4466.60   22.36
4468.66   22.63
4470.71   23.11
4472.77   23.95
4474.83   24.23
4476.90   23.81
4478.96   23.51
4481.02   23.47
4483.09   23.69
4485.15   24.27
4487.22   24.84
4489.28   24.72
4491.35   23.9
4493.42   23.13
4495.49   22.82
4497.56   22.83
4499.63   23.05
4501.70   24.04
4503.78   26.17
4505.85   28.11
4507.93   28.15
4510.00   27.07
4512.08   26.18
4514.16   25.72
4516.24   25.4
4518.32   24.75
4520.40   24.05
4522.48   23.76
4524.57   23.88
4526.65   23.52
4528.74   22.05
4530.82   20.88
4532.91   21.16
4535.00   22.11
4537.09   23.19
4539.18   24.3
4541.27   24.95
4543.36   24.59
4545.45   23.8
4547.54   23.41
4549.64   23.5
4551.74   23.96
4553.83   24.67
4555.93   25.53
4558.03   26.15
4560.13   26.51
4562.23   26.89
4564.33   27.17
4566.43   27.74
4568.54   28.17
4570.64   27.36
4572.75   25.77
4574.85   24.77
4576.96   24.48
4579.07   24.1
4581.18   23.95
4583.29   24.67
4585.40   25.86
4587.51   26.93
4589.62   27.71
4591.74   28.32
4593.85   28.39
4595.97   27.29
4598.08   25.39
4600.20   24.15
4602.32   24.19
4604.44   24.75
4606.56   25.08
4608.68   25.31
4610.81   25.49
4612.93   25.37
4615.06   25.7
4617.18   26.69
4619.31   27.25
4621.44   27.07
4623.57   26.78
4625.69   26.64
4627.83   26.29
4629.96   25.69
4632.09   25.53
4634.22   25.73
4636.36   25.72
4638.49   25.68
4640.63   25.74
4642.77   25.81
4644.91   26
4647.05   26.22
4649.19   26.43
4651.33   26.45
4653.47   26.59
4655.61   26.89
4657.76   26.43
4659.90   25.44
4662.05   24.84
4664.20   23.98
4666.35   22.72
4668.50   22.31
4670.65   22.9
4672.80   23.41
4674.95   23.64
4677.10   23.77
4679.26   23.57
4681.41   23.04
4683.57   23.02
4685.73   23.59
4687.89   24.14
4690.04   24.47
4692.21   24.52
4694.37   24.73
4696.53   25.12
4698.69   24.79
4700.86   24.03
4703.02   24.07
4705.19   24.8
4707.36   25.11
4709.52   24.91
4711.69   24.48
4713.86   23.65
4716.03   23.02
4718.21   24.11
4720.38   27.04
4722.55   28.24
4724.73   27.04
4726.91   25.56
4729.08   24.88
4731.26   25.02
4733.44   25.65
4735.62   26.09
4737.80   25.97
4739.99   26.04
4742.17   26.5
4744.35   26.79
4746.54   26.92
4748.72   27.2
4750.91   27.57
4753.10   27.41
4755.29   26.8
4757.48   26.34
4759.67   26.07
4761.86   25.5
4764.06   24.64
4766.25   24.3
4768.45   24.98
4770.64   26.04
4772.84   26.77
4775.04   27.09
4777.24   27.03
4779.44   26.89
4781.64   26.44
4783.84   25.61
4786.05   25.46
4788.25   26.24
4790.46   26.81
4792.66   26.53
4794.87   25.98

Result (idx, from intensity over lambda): 24.7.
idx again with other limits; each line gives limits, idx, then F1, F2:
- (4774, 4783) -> 27.2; 27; 0.3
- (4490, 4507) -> 25.3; 24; 1.8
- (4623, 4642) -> 26.2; 26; 0.4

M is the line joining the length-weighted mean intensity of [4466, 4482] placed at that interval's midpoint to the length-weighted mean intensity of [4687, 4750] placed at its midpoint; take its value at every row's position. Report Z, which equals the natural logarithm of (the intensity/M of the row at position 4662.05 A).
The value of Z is -0.003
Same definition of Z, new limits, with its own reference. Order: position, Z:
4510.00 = 0.133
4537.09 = -0.031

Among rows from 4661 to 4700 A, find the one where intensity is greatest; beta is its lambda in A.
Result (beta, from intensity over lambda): 4696.53 A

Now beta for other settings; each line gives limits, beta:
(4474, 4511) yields 4507.93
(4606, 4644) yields 4619.31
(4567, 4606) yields 4593.85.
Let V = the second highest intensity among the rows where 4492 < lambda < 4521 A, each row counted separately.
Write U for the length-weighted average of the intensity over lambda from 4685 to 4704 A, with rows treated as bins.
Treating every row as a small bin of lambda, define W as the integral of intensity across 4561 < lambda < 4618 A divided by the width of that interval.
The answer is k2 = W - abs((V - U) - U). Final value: 5.3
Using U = 24.4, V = 28.11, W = 26.0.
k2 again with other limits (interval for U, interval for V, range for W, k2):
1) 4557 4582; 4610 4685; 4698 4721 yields -0.6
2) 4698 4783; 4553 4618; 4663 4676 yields -0.1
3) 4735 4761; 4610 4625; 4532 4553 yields -2.7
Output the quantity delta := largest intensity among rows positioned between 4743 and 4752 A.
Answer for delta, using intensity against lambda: 27.57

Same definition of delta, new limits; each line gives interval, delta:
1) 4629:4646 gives 26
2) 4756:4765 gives 26.34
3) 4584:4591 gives 27.71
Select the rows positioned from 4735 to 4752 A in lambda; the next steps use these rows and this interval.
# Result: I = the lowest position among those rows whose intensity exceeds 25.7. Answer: 4735.62 A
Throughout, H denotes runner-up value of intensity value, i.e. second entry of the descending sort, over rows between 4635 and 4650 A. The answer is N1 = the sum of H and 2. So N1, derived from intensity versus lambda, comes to 28.2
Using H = 26.22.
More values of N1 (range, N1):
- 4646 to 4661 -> 28.6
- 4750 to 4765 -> 29.4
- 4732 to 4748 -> 28.8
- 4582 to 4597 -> 30.3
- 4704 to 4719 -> 26.9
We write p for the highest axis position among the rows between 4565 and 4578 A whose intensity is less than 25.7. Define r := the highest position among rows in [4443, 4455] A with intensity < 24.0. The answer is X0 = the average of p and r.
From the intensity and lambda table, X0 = 4515.6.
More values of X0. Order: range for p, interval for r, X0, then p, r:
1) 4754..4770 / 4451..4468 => 4617.5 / 4768.45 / 4466.60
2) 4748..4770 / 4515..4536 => 4651.7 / 4768.45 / 4535.00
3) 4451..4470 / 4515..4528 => 4497.7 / 4468.66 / 4526.65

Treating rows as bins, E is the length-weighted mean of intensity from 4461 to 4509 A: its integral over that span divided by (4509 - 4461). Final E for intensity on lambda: 23.8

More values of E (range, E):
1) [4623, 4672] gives 25.5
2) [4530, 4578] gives 24.9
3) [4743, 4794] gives 26.3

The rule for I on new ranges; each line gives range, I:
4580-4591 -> 4585.40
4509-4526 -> 4510.00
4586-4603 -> 4587.51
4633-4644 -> 4634.22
